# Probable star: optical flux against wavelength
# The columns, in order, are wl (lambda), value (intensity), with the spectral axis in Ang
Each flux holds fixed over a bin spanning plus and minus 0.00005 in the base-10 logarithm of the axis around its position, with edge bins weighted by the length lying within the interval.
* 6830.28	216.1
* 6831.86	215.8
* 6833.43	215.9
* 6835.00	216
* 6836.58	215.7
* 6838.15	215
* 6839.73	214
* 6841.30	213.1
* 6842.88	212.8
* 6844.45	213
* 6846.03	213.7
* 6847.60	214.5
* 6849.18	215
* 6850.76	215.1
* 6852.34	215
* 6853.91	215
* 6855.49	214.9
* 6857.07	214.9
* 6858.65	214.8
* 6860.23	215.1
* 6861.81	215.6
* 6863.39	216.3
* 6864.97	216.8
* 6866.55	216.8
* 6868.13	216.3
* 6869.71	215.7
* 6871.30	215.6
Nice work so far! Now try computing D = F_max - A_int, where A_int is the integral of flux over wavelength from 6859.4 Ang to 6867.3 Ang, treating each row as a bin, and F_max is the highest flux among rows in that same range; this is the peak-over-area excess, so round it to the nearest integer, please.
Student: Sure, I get -1491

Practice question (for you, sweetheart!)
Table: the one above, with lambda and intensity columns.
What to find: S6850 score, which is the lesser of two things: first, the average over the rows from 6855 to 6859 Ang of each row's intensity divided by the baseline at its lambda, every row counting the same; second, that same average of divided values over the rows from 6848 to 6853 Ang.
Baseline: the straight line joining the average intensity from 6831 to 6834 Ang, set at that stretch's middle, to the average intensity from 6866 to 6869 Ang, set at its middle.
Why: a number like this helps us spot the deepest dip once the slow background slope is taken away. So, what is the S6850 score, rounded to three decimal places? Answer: 0.993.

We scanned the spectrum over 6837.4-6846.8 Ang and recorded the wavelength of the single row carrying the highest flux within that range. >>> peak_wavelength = 6838.15 Ang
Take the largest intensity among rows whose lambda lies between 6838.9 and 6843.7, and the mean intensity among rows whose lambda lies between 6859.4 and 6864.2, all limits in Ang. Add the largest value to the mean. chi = 430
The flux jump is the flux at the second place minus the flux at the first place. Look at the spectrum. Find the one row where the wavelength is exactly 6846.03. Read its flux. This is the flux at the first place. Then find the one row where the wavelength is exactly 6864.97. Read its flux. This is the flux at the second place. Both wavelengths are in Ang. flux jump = 3.1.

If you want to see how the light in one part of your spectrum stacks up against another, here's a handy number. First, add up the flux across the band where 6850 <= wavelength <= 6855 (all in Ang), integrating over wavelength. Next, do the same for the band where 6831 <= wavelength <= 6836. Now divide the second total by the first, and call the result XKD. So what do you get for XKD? 1.00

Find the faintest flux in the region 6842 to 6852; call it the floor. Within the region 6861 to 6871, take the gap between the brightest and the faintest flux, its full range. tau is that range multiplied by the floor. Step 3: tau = 255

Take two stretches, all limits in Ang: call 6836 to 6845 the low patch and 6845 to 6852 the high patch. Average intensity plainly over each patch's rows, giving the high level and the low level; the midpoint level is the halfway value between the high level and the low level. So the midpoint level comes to 214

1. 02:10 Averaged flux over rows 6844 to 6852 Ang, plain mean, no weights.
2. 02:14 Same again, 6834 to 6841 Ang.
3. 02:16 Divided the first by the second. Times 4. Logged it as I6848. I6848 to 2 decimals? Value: 3.98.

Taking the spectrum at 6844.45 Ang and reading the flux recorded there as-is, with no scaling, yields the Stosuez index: 213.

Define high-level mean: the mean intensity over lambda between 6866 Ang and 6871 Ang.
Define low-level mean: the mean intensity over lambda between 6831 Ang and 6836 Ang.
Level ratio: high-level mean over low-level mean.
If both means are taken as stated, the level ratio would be 1.00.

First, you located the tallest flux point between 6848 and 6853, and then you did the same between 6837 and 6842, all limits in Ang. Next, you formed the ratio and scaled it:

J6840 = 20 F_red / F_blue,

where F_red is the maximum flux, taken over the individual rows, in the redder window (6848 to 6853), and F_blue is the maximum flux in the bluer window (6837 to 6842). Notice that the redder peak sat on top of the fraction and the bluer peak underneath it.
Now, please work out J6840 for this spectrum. 20.01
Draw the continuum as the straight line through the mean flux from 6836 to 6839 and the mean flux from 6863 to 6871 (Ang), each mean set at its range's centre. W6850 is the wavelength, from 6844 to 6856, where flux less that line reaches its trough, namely 6844.45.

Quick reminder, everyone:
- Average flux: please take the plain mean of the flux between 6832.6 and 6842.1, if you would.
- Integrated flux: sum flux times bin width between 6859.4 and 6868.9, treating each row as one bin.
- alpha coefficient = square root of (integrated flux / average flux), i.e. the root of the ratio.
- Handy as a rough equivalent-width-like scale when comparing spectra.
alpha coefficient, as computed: 3.09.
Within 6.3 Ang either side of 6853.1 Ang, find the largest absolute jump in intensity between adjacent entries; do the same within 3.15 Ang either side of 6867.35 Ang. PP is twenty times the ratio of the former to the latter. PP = 17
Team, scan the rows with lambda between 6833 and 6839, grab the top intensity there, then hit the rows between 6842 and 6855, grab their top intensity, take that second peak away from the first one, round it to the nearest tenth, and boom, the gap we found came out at 0.9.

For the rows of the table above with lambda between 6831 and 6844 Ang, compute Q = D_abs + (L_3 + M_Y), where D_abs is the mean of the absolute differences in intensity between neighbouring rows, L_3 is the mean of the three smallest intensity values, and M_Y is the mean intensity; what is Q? 429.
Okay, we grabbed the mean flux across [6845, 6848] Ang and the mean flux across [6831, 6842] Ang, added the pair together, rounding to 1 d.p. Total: 429.2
